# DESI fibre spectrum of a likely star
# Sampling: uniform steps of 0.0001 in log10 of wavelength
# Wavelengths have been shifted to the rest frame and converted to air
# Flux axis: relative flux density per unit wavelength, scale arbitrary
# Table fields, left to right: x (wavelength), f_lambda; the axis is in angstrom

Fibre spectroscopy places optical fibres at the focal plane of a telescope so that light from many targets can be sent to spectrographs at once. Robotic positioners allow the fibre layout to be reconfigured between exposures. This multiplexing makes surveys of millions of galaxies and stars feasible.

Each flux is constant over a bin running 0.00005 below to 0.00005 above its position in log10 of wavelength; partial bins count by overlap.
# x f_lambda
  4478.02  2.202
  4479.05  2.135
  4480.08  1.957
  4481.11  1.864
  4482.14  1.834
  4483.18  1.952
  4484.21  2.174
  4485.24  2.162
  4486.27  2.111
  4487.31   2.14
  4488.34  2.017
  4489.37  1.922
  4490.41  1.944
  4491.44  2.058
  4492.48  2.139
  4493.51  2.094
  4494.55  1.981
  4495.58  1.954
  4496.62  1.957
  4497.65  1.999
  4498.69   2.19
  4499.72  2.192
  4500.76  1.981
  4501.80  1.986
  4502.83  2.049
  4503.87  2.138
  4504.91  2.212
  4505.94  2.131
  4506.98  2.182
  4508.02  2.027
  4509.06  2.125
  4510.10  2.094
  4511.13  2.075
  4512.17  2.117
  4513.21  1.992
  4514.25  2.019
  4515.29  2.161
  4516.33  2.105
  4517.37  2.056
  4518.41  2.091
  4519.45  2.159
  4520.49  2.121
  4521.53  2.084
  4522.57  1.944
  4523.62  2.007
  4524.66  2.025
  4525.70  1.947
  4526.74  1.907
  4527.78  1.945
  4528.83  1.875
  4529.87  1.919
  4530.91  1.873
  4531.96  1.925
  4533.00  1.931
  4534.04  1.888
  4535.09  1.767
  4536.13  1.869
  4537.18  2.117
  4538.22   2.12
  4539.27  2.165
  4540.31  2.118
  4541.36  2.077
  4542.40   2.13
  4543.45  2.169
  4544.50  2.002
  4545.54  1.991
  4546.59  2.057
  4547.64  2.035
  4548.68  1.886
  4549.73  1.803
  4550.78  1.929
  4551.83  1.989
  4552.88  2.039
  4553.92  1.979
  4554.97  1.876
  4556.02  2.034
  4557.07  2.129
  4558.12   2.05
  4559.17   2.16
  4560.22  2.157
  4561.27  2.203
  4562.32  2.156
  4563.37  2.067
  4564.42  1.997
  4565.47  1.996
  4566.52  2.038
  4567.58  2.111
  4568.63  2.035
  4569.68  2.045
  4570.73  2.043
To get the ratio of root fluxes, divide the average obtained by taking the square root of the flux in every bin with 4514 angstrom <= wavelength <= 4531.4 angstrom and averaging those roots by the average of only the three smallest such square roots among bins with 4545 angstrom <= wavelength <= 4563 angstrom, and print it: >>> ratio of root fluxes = 1.04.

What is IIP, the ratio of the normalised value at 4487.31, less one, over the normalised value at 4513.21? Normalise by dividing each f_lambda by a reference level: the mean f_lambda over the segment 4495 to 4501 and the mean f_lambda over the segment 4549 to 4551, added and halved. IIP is 0.09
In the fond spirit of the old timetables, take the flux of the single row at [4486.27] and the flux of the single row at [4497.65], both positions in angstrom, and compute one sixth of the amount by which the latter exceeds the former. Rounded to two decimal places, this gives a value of -0.02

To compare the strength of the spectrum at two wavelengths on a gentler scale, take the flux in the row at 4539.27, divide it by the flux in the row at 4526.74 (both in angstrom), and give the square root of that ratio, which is 1.07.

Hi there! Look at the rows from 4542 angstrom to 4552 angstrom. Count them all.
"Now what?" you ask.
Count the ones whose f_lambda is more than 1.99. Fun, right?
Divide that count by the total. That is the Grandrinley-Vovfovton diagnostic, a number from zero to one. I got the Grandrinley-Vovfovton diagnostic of 0.6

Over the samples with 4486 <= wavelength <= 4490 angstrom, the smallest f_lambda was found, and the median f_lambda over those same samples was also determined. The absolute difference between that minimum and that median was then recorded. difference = 0.142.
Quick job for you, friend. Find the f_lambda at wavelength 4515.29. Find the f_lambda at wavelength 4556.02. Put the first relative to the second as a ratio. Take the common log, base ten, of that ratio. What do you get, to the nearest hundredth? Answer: 0.03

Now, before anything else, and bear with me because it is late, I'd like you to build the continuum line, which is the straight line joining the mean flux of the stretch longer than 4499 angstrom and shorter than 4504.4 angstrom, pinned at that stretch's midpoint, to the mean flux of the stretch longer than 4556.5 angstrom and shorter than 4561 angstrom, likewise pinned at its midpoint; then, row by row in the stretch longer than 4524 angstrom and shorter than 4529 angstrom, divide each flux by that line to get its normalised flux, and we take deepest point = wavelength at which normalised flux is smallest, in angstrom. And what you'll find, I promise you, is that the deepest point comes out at 4528.83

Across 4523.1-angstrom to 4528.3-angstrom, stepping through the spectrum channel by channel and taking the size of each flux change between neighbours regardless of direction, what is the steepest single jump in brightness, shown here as 0.078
